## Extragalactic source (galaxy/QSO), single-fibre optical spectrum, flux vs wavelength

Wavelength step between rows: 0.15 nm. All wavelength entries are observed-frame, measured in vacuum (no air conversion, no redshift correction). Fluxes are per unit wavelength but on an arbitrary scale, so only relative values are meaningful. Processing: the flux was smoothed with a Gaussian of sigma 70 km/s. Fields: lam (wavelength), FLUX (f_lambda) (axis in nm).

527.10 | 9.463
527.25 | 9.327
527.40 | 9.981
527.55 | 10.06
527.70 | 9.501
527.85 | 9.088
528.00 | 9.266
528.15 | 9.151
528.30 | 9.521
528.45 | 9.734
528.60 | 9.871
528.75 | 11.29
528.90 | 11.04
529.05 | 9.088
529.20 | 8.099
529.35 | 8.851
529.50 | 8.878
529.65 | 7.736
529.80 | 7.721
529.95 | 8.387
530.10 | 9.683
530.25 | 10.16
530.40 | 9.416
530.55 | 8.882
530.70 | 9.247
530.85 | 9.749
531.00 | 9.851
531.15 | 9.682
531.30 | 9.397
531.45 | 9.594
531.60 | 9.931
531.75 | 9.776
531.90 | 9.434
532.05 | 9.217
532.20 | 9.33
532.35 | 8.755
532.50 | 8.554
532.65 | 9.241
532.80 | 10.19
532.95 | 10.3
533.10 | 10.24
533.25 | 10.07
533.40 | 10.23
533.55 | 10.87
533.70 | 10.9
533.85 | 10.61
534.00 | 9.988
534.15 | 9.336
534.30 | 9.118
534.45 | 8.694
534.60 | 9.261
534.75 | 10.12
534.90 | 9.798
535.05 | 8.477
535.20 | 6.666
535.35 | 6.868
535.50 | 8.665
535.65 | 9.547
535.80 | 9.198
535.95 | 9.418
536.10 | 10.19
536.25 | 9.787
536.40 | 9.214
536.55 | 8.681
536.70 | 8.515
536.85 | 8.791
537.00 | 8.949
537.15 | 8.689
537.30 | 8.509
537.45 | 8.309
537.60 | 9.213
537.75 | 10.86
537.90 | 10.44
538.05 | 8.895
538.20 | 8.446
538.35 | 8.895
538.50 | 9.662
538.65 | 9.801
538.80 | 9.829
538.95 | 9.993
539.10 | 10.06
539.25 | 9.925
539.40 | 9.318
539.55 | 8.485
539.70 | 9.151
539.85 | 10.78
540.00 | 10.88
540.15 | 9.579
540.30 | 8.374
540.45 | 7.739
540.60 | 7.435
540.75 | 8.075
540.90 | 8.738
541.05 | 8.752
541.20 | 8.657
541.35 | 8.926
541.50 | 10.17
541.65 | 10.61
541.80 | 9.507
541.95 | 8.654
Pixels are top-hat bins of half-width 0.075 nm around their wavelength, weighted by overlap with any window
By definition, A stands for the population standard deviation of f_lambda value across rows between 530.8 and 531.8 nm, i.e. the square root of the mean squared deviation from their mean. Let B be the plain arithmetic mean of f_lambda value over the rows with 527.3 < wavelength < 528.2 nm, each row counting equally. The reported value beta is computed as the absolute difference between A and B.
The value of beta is 9.3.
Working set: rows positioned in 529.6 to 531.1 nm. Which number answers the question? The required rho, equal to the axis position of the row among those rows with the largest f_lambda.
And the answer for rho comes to 530.25 nm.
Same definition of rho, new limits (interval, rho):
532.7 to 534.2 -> 533.70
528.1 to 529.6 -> 528.75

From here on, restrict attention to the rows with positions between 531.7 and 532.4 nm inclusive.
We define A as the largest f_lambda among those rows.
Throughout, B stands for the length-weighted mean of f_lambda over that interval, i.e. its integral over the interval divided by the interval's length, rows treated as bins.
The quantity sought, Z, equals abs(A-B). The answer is 0.5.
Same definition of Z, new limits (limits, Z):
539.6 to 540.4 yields 1.2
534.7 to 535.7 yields 1.6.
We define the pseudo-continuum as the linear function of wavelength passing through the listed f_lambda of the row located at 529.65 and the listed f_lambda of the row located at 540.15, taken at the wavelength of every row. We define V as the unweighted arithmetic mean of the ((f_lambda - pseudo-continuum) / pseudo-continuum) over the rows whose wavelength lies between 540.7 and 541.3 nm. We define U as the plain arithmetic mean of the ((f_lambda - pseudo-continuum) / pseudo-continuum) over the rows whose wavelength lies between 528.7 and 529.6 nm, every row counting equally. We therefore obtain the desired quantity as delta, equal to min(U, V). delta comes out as -0.12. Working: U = 0.25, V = -0.12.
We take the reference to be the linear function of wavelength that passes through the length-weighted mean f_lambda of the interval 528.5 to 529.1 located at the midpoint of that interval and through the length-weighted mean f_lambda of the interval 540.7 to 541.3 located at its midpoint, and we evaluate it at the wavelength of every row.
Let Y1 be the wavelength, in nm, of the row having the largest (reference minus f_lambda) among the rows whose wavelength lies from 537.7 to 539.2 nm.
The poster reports 538.20 nm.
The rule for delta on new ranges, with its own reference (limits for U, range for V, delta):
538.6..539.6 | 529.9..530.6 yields 0.03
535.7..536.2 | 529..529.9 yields 0.09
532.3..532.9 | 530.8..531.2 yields 0.11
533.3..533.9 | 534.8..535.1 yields 0.05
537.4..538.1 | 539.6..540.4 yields 0.02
